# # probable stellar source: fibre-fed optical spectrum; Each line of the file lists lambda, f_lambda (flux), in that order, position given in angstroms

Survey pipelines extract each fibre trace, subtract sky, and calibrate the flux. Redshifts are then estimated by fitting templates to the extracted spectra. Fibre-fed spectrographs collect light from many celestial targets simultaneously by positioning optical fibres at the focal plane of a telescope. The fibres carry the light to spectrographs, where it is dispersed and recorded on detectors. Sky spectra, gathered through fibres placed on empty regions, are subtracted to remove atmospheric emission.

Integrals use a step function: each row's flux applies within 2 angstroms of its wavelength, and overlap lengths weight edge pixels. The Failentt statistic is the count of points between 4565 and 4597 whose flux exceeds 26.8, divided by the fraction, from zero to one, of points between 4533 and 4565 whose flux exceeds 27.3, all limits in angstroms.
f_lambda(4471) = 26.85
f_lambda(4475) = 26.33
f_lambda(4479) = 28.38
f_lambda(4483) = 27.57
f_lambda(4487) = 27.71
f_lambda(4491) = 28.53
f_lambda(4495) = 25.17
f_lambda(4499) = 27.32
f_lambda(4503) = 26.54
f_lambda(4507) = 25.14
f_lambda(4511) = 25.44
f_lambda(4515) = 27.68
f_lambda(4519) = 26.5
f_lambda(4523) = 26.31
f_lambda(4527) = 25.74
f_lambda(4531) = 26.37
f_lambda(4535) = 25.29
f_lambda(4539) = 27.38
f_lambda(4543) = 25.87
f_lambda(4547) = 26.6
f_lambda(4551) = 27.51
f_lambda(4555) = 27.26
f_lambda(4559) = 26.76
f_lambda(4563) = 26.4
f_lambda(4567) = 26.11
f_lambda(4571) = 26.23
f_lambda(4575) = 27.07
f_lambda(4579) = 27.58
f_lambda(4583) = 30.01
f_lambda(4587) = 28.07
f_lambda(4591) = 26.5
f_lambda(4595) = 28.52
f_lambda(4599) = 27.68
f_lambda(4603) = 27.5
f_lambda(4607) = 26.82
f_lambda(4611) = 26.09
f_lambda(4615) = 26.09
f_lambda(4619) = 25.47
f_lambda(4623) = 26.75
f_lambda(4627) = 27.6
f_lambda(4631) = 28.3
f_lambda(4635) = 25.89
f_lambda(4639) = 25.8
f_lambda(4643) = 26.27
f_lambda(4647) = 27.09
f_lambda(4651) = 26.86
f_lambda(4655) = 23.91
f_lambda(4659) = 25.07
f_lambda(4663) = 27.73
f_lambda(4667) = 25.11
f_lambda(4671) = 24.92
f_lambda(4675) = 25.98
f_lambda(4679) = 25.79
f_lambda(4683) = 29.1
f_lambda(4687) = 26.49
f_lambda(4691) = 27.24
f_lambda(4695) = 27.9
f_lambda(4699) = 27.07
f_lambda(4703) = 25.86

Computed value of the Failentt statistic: 20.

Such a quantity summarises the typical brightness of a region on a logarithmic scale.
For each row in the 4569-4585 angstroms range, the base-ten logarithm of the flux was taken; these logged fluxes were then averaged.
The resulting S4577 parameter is 1.44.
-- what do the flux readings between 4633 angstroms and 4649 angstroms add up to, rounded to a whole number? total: 105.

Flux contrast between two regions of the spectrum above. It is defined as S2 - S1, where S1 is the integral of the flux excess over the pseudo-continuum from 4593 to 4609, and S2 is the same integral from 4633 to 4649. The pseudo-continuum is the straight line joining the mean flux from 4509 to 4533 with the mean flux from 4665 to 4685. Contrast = -21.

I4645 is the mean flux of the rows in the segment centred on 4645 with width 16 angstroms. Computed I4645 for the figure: 26.5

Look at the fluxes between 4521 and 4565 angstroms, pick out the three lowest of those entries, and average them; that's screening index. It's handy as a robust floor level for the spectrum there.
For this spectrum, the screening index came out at 25.6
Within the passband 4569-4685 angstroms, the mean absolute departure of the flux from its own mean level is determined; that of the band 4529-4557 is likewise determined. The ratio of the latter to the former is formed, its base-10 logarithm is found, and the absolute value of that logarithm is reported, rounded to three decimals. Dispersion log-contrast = 0.206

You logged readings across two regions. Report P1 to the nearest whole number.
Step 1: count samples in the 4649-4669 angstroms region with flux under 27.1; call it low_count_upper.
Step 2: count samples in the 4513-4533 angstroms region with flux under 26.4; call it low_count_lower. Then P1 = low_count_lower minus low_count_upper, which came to -1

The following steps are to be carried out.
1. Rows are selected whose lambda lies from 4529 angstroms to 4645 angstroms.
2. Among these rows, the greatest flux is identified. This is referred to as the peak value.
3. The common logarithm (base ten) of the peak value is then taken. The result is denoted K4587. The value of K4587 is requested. 1.48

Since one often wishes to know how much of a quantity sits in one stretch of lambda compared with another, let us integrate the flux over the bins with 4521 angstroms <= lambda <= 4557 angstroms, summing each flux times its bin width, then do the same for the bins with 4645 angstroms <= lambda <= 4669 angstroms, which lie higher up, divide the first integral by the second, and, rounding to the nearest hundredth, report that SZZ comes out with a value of 1.53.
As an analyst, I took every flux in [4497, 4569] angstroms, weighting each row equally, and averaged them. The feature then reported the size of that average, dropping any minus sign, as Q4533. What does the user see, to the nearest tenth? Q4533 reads 26.5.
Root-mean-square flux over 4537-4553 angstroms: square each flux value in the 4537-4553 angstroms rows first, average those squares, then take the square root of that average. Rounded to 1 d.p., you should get 26.8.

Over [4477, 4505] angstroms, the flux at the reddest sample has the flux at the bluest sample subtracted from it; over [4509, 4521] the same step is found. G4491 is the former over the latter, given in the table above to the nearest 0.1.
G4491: -1.7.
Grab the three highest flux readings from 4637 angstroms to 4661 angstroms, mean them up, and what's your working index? 26.7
